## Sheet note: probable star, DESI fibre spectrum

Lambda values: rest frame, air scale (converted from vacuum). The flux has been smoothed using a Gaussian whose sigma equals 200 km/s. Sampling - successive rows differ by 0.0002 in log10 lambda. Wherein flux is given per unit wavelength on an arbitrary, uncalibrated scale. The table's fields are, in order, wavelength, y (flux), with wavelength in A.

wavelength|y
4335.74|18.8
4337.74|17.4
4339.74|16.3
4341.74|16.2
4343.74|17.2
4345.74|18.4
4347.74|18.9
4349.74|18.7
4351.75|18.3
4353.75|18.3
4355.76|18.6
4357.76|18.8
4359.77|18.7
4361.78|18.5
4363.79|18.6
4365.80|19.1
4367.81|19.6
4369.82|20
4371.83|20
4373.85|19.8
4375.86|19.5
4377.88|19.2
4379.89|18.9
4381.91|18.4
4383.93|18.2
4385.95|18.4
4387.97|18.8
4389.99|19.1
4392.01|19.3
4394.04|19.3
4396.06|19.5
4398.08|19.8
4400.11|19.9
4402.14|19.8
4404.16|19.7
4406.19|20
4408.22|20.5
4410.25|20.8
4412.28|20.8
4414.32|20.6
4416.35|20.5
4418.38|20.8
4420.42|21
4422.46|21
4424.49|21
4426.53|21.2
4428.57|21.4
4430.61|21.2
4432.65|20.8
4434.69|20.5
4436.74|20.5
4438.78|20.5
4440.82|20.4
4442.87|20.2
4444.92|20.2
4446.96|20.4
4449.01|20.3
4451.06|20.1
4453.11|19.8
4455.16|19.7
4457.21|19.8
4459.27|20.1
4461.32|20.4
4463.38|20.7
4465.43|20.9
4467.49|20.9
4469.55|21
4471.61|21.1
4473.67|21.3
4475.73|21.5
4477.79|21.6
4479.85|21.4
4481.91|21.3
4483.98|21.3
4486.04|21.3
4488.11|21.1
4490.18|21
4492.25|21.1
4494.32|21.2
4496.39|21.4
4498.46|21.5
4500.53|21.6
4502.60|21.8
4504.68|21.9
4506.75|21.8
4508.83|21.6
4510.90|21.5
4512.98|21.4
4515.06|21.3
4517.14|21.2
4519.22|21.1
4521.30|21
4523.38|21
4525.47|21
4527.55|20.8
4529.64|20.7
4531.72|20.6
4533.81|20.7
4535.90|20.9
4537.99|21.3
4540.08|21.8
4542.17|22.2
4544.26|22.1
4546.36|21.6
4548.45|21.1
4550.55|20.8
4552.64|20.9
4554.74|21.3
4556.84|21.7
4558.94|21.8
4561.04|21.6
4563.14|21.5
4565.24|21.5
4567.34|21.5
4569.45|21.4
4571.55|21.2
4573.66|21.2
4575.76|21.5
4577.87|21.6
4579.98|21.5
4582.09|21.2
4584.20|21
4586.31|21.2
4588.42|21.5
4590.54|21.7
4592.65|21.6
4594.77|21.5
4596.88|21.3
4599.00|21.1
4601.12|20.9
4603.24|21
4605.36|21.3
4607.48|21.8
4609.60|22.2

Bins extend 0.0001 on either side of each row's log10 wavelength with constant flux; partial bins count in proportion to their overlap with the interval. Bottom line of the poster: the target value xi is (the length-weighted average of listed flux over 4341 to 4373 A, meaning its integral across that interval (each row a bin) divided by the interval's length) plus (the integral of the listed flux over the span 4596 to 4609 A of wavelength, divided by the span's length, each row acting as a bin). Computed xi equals 39.9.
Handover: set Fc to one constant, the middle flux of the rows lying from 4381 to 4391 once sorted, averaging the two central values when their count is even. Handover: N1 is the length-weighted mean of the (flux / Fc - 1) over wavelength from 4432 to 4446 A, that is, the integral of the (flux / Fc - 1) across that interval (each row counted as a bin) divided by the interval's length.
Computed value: 0.11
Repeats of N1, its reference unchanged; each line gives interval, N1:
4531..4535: 0.12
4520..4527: 0.14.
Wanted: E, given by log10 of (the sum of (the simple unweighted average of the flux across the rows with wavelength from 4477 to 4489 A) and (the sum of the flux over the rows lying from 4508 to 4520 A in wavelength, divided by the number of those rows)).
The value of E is 1.63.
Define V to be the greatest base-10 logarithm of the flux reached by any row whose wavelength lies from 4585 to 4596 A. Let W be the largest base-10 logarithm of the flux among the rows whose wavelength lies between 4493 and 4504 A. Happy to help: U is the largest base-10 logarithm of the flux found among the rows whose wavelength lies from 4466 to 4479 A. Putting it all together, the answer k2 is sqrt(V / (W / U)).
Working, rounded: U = 1.33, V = 1.34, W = 1.34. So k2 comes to 1.15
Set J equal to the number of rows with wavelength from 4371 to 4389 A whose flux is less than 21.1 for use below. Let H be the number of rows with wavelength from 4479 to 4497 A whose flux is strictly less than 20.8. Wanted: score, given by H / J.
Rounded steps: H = 0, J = 9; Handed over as 0.0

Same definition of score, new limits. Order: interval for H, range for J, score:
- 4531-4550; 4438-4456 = 0.2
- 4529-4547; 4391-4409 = 0.3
